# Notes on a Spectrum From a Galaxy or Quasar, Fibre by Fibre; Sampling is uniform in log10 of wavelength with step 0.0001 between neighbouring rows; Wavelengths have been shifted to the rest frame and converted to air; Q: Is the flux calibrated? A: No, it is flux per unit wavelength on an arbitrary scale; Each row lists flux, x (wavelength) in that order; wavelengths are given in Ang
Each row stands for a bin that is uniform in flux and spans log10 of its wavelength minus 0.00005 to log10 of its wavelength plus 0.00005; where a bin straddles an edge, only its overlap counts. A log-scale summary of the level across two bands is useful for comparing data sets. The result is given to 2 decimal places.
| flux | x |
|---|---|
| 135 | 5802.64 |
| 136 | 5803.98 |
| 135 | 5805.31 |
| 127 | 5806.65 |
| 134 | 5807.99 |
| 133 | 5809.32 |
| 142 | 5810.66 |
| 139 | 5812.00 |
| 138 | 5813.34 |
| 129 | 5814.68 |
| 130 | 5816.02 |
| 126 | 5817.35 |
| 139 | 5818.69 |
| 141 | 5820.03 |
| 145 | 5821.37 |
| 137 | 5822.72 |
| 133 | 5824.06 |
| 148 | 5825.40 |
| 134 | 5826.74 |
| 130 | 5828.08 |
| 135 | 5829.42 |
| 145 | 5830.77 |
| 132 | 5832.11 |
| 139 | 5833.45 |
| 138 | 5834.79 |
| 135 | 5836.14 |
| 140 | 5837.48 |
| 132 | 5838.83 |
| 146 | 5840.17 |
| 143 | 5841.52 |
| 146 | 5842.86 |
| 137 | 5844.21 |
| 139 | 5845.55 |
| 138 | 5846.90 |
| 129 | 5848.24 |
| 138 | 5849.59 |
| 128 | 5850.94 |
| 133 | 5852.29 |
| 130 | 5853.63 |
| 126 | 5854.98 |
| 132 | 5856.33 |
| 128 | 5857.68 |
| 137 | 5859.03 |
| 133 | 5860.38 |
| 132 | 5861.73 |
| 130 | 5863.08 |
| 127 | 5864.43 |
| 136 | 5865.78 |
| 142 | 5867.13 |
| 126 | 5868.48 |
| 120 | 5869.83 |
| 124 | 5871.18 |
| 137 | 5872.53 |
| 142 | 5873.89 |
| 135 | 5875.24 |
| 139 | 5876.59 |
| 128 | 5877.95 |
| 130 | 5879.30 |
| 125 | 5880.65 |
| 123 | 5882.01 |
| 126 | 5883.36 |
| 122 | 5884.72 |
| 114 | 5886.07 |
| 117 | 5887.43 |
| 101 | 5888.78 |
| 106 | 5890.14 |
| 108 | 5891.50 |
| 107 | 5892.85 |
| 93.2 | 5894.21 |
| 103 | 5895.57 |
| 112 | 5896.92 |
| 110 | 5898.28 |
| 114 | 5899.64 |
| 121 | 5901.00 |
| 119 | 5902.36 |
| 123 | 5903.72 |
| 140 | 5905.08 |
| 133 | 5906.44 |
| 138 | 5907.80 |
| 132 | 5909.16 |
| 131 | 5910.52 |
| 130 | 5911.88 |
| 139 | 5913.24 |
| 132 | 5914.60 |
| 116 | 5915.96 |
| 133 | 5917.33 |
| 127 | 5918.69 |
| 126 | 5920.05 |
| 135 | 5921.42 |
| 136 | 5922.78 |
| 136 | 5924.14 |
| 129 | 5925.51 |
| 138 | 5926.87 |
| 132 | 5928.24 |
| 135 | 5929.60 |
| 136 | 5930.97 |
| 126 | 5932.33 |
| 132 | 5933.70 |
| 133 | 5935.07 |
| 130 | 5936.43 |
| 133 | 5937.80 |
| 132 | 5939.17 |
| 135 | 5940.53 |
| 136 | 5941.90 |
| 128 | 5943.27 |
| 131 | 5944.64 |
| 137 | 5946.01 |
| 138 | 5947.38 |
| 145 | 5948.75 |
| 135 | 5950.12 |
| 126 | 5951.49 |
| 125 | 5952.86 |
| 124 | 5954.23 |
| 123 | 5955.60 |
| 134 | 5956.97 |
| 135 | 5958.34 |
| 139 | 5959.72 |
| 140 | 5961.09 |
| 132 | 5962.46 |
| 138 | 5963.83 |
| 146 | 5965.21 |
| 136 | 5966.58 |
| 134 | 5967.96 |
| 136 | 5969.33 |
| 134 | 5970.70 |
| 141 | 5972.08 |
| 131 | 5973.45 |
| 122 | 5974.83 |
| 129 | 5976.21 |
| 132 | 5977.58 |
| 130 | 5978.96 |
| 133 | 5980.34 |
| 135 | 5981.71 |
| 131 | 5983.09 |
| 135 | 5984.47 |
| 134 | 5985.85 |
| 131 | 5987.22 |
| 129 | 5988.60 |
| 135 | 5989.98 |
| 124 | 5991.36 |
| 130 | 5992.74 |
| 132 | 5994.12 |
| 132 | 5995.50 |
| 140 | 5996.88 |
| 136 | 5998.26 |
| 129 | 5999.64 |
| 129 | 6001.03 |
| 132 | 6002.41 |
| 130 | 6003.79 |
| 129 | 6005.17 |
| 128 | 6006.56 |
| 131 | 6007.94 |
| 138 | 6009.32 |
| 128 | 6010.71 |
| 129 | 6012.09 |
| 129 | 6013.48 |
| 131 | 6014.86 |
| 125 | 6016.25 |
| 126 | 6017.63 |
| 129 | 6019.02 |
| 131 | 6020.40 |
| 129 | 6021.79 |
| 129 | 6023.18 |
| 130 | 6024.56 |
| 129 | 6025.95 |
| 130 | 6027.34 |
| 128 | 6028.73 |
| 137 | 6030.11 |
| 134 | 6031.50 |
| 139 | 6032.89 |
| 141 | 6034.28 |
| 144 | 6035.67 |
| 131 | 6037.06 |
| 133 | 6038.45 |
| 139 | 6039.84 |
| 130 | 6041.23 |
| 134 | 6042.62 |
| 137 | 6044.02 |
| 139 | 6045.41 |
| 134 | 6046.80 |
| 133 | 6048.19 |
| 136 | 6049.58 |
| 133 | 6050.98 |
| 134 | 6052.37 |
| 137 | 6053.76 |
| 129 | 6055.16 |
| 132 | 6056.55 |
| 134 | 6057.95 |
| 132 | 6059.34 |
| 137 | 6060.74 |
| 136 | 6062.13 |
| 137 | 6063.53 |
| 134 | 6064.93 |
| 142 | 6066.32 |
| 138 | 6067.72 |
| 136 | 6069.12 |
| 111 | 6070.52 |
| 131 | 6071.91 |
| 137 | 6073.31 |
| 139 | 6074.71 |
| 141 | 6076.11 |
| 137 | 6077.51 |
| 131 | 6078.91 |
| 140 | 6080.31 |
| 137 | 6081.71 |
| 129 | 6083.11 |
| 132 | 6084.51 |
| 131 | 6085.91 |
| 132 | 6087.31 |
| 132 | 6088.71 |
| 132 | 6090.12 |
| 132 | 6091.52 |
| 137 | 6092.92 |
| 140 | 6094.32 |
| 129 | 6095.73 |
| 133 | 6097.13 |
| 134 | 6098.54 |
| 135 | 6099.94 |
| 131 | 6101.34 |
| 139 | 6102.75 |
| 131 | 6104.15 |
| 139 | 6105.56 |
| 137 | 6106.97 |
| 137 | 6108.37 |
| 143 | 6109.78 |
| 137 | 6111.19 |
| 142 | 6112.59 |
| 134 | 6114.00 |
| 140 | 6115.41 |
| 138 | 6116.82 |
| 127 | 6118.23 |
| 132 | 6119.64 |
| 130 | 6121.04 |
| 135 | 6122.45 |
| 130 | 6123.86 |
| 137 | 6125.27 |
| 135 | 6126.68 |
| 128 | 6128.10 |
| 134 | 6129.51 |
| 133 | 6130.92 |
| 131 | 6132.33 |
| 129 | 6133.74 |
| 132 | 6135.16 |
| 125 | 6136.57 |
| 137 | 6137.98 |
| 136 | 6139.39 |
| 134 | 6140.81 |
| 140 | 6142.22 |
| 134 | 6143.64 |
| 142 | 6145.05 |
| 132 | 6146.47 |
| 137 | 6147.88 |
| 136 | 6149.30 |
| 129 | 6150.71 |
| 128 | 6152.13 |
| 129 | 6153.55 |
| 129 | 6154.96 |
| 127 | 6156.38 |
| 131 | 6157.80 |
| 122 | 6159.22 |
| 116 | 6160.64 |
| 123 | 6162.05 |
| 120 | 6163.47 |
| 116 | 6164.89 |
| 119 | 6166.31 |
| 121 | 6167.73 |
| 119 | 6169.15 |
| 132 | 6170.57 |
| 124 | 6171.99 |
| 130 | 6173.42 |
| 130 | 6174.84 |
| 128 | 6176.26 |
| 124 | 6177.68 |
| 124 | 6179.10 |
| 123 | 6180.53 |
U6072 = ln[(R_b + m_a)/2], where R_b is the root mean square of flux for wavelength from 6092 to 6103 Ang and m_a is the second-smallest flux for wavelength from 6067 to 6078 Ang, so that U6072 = 4.89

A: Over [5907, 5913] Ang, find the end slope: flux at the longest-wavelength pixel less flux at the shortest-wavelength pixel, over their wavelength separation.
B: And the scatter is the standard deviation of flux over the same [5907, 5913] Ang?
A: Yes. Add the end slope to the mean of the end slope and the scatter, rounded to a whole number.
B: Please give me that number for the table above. -1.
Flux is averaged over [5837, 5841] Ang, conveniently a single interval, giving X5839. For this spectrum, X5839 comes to 139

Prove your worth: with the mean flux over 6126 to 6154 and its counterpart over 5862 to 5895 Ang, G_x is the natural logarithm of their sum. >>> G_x 5.546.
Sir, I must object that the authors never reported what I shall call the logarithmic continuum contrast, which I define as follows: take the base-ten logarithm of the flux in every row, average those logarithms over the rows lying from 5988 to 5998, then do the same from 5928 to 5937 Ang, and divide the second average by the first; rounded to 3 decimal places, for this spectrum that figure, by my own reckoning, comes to 1.001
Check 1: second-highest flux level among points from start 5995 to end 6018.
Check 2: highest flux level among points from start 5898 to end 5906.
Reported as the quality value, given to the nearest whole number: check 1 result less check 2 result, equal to -2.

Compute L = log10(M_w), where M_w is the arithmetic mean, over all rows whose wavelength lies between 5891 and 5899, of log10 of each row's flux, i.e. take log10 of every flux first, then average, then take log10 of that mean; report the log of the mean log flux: 0.306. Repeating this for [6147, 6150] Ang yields 0.329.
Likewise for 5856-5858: 0.325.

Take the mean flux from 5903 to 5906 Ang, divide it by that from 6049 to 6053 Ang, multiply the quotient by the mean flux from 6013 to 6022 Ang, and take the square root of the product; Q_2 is 11.2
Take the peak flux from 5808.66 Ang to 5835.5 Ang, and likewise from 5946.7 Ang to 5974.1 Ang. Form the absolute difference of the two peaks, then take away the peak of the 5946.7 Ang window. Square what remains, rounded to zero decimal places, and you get 20736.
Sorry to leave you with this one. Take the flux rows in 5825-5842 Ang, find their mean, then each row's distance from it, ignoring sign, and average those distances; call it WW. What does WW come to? 4.9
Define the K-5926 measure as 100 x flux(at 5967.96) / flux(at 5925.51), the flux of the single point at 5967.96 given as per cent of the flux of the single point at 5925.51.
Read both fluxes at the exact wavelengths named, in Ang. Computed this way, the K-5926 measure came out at 104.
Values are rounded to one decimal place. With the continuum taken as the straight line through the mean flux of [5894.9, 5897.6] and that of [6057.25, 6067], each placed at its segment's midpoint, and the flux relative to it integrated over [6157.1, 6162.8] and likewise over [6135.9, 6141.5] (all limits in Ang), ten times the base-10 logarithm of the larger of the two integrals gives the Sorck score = 7.0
